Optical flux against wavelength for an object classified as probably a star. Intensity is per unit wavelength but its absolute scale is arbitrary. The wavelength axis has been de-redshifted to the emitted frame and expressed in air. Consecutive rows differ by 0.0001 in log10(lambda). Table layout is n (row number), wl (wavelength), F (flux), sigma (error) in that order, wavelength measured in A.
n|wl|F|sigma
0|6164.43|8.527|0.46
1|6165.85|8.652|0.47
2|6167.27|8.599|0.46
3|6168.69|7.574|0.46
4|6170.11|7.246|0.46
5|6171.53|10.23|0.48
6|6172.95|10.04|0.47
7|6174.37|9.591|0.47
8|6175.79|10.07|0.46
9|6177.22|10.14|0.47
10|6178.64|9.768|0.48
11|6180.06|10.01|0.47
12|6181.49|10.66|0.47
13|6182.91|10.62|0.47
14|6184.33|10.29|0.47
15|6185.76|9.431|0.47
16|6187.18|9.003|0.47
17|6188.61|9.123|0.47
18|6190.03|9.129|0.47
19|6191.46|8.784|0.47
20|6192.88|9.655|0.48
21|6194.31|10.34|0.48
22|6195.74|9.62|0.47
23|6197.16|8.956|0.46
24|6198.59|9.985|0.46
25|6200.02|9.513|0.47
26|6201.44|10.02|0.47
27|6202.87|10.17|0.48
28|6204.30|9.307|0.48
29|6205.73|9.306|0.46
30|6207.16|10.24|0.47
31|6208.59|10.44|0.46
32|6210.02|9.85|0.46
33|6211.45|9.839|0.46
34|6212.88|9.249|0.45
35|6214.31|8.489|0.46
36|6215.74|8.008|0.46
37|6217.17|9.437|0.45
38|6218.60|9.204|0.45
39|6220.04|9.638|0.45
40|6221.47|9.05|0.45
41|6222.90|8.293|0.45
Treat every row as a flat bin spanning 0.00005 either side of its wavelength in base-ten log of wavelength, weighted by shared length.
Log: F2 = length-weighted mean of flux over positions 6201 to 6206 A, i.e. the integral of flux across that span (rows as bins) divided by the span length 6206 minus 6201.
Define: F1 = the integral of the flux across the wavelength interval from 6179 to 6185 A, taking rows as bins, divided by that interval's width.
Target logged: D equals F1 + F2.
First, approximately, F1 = 10.4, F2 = 9.7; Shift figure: 20.1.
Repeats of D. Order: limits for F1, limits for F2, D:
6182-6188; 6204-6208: 19.5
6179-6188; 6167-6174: 18.8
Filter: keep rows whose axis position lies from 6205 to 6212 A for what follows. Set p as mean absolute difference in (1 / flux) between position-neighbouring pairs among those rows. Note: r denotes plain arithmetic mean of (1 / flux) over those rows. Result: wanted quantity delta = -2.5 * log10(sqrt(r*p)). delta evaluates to 4.19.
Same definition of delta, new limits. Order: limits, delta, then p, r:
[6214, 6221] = 3.78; 0.0084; 0.112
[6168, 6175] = 3.53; 0.0132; 0.114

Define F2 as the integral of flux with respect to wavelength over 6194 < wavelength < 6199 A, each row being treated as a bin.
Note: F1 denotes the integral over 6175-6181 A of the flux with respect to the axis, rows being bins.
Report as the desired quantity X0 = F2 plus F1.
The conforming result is 108.3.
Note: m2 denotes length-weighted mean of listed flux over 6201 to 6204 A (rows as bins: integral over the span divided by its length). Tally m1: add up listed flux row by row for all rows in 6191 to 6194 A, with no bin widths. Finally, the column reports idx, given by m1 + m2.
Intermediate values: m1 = 18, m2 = 10.0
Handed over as 28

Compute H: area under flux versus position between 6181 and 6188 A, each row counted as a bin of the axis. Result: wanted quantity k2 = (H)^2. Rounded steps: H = 70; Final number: 4869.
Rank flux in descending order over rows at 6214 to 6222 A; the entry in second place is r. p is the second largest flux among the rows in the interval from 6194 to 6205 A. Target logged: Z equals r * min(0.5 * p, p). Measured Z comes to 48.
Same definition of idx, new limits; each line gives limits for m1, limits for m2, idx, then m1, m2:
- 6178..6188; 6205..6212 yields 80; 70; 9.9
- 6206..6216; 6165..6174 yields 75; 66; 8.8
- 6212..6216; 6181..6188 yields 36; 26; 10.0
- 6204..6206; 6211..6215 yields 28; 19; 9.2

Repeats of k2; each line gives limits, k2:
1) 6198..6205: 4705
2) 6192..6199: 4591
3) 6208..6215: 4481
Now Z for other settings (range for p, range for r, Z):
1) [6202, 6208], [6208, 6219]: 50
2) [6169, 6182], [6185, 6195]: 49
